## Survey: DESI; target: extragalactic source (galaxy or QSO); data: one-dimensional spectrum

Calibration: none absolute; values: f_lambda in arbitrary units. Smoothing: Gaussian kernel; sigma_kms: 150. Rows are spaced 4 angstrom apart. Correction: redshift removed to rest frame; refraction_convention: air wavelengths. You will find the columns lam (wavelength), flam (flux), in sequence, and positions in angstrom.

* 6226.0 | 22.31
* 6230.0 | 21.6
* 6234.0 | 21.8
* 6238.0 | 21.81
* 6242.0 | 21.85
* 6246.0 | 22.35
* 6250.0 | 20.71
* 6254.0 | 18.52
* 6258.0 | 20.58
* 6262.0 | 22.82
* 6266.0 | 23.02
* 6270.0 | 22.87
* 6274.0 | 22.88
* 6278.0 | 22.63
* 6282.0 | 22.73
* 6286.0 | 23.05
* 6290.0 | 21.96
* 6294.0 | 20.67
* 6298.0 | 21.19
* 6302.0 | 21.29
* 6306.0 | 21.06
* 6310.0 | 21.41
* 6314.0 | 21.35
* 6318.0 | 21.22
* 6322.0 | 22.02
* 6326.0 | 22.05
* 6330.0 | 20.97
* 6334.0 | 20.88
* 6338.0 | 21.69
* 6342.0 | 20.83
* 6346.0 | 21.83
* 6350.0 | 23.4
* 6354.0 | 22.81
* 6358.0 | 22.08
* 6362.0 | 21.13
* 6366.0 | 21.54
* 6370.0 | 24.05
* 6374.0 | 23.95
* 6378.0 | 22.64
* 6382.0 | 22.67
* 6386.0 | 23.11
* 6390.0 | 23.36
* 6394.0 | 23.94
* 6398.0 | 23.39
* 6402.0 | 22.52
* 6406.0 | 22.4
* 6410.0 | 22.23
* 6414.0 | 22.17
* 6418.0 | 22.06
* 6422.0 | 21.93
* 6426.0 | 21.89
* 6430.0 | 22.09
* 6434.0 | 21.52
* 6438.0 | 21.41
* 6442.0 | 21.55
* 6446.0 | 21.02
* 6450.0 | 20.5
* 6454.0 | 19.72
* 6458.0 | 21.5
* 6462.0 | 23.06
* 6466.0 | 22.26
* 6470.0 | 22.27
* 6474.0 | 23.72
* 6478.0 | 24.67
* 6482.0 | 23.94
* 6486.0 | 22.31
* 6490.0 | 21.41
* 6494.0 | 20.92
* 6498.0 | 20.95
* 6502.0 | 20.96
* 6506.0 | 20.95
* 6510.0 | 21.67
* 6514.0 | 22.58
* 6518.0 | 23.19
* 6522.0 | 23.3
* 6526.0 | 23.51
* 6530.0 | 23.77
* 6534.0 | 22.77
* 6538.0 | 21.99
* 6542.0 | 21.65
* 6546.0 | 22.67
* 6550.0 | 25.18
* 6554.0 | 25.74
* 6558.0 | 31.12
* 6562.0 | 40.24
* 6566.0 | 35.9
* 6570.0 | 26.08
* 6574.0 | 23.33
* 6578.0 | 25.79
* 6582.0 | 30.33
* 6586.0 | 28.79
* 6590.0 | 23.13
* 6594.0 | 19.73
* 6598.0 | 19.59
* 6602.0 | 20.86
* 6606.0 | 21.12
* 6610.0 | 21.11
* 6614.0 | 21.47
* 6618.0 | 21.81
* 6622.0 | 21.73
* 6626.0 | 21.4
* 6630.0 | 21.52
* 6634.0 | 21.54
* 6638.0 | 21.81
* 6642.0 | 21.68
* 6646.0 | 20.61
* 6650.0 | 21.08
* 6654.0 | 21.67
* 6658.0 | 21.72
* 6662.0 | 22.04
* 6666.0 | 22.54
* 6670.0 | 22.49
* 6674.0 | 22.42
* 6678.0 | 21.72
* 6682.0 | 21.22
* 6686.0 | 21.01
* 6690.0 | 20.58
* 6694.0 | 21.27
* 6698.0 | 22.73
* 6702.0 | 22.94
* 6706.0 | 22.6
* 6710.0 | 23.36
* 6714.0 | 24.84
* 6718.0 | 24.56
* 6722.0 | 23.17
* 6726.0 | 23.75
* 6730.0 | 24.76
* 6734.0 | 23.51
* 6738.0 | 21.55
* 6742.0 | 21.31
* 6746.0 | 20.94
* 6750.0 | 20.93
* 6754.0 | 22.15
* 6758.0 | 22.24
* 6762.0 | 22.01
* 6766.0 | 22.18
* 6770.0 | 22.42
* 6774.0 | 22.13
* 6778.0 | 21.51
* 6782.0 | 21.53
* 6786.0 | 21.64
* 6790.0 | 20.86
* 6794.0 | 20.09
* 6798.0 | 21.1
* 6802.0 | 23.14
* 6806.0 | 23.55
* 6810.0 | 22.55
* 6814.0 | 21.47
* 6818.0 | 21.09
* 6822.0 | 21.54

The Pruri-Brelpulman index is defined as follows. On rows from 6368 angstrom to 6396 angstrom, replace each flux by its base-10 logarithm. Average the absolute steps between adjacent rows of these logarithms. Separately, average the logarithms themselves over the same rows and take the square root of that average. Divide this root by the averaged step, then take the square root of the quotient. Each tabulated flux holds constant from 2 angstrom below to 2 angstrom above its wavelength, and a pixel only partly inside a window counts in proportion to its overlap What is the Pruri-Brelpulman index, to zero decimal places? 12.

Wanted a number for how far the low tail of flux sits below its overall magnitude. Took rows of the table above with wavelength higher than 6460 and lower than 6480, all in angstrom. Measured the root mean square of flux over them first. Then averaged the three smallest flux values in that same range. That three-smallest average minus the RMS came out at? -0.68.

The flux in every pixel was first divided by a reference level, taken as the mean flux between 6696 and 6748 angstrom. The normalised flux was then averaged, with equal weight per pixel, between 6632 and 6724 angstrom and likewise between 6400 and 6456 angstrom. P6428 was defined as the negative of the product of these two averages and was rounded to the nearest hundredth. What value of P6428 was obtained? -0.90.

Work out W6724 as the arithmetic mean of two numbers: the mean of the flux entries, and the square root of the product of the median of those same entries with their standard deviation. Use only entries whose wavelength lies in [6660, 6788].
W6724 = 13.6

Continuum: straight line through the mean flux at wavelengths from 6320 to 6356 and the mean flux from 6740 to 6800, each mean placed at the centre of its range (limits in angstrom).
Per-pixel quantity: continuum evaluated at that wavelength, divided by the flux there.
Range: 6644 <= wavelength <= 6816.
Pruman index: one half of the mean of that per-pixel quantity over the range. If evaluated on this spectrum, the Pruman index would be 0.488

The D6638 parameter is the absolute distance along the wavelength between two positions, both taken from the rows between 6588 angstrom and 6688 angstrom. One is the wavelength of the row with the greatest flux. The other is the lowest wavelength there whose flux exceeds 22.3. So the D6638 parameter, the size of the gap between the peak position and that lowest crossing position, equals 0 angstrom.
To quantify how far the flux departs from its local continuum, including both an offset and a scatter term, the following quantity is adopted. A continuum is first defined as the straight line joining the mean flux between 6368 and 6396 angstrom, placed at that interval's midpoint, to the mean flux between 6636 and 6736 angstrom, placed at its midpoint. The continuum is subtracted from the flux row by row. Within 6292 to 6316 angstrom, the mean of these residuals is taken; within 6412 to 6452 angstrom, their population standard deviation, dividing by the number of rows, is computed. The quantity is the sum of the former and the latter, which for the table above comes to -2.0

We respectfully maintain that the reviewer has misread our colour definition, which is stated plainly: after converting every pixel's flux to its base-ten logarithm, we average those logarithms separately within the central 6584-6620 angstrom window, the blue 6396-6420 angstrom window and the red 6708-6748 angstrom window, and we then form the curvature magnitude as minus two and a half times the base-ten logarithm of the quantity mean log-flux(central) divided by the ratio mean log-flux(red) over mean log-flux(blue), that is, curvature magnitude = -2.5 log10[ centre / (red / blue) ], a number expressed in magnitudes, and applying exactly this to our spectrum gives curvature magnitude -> -0.31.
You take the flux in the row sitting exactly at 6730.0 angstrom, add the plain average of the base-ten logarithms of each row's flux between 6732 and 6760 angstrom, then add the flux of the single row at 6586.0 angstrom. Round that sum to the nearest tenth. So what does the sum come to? 54.9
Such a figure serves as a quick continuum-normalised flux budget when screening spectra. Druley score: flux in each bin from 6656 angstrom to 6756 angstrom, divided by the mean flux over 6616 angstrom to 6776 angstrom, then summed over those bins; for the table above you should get 25.3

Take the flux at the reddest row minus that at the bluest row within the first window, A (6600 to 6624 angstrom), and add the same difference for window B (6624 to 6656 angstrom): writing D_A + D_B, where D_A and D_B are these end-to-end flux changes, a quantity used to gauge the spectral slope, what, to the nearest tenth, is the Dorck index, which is 1.1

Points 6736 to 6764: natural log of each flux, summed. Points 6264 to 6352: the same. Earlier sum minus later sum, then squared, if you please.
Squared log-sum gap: 2148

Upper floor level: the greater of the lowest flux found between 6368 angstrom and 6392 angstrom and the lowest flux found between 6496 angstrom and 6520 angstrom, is 22.6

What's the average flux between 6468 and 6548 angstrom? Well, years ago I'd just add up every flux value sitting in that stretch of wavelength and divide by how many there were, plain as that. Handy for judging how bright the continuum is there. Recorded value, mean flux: 22.5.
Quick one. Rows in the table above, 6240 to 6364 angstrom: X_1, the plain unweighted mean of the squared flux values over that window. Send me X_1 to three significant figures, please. 474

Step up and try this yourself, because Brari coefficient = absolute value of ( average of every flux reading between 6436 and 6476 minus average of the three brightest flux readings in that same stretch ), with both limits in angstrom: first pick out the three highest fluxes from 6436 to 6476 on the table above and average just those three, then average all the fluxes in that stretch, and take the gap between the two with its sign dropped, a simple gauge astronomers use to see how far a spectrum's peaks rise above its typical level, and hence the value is 1.3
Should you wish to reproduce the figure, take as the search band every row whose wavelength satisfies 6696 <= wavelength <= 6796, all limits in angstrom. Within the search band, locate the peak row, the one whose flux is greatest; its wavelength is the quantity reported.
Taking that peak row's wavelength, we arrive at 6714.0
